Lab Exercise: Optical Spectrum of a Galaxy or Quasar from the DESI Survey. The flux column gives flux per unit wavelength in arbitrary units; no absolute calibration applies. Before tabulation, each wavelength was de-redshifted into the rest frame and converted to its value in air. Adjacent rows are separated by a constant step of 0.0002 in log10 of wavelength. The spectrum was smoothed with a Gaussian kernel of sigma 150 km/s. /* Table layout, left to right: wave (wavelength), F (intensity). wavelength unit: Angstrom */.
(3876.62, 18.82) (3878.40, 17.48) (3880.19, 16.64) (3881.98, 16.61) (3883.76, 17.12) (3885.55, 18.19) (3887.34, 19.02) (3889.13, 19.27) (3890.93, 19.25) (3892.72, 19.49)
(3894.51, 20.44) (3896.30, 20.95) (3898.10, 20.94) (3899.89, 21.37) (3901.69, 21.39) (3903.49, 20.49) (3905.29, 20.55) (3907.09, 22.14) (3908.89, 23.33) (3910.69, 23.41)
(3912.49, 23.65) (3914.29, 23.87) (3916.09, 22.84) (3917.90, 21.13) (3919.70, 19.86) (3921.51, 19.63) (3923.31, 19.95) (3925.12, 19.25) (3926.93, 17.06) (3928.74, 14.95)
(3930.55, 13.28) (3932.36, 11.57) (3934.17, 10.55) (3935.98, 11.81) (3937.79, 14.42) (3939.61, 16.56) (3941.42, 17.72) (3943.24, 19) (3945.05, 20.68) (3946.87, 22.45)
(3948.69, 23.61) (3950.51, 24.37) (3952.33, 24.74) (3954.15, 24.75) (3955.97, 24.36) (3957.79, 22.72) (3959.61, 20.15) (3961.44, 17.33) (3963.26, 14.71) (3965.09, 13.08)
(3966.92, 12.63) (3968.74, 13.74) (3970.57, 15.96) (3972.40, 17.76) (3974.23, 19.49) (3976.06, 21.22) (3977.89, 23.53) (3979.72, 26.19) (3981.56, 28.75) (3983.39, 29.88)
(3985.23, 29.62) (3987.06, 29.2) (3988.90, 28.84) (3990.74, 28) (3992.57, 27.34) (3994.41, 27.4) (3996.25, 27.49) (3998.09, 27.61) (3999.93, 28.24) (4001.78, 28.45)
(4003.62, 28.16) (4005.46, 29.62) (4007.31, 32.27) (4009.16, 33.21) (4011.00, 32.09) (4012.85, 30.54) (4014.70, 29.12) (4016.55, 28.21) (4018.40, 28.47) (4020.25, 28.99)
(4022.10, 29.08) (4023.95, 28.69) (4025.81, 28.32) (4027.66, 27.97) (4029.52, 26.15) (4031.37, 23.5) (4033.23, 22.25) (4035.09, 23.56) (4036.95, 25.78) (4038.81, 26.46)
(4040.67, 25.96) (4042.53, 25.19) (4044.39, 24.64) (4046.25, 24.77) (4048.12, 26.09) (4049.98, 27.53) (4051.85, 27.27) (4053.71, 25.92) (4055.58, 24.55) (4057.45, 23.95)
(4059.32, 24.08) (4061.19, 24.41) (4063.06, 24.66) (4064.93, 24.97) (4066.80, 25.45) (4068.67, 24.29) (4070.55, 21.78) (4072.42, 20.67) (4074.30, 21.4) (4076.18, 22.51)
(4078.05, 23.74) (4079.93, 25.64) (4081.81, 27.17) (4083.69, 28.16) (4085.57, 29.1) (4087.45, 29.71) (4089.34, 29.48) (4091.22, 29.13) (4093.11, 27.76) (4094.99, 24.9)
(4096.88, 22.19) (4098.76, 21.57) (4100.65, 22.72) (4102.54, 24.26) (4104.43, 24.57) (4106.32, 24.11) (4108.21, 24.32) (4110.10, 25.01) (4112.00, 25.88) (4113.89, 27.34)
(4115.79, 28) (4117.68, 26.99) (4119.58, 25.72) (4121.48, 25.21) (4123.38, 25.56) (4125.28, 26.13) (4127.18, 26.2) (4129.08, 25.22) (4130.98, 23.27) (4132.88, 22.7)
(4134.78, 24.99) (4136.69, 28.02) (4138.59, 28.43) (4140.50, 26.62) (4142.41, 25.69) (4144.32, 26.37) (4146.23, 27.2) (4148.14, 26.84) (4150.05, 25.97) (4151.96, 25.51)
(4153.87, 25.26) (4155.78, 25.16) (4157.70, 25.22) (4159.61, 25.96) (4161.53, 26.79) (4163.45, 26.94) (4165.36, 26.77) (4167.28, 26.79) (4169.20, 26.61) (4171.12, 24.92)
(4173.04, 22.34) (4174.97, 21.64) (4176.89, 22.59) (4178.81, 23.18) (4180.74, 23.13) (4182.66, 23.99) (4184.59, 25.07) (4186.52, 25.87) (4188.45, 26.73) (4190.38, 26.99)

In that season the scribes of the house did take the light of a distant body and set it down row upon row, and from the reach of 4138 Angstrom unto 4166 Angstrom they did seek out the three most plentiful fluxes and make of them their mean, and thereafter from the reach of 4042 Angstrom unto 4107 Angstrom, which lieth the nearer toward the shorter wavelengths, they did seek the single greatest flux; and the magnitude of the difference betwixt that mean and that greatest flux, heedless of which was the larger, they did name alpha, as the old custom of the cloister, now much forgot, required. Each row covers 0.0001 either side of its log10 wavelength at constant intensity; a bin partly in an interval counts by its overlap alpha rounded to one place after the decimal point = 2.2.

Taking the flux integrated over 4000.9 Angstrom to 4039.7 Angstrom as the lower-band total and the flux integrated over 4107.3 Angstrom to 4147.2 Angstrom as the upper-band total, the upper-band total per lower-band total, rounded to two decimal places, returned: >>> 0.95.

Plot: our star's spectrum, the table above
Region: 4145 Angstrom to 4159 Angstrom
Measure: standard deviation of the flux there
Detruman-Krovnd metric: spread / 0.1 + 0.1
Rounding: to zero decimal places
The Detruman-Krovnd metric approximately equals 8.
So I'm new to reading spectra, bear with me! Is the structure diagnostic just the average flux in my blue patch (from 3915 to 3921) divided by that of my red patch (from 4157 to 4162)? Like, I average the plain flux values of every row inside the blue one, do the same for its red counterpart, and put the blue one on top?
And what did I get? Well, 0.82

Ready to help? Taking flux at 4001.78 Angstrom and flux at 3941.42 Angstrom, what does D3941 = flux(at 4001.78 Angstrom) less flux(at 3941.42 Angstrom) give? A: 11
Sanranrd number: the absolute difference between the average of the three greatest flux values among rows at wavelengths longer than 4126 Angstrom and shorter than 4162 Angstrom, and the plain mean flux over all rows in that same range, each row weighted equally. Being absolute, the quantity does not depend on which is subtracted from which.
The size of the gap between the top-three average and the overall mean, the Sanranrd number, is 2.0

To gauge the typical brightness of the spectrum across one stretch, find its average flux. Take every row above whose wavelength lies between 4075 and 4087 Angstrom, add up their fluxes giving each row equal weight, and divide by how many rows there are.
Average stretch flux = 26.1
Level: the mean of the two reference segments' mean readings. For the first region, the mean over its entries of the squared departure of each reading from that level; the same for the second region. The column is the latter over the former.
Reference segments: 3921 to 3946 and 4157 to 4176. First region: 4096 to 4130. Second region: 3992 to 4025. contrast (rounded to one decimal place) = 3.5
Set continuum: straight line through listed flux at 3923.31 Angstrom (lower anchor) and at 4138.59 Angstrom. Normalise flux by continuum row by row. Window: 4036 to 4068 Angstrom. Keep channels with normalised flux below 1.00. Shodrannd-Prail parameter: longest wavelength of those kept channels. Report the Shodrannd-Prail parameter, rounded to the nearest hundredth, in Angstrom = 4066.80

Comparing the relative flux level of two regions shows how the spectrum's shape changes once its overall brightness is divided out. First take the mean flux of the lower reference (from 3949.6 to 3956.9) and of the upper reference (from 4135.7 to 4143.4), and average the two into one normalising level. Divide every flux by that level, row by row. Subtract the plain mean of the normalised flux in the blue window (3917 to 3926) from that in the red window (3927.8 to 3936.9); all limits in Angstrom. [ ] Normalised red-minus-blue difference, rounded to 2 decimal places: -0.29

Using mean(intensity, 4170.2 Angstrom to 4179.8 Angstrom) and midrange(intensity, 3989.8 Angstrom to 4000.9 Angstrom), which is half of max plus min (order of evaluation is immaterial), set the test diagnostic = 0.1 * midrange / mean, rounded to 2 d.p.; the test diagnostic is 0.12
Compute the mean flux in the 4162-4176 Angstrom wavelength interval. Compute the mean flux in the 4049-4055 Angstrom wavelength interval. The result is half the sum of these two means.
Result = 26.0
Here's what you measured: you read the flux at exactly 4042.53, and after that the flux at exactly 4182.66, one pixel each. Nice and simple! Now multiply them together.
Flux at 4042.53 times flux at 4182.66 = 604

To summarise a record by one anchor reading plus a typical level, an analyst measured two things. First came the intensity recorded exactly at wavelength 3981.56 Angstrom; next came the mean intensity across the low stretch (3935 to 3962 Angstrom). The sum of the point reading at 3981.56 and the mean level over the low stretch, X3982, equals 49.1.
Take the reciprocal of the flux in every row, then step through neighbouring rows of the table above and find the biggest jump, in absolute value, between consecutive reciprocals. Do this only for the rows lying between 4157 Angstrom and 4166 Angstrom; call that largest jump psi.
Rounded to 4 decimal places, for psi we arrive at 0.0012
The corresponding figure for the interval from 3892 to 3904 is 0.0024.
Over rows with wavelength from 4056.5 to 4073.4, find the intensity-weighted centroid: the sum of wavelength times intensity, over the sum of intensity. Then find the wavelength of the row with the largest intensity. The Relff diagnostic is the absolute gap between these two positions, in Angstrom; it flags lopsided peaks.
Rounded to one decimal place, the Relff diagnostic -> 2.0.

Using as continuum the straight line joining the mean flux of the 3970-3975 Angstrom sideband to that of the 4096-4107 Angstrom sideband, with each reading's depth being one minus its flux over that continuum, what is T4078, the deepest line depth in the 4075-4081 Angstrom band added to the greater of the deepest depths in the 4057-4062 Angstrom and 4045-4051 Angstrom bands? -0.14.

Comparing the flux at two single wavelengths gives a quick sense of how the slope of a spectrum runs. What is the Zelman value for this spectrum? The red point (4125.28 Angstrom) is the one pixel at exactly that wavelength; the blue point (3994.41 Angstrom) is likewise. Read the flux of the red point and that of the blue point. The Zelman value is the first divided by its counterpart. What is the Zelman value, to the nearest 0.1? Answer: 1.0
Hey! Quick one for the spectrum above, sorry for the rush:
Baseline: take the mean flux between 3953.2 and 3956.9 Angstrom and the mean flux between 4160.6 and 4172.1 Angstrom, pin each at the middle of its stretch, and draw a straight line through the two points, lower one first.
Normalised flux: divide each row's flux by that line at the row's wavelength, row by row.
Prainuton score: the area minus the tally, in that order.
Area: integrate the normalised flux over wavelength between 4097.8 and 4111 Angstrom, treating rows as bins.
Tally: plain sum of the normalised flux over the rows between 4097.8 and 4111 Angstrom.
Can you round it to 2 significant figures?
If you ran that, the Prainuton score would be 5.7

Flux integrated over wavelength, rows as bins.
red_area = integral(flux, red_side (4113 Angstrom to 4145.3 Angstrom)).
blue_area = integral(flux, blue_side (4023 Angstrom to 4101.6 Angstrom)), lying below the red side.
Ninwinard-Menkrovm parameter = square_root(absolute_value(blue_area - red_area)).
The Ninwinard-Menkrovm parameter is 34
